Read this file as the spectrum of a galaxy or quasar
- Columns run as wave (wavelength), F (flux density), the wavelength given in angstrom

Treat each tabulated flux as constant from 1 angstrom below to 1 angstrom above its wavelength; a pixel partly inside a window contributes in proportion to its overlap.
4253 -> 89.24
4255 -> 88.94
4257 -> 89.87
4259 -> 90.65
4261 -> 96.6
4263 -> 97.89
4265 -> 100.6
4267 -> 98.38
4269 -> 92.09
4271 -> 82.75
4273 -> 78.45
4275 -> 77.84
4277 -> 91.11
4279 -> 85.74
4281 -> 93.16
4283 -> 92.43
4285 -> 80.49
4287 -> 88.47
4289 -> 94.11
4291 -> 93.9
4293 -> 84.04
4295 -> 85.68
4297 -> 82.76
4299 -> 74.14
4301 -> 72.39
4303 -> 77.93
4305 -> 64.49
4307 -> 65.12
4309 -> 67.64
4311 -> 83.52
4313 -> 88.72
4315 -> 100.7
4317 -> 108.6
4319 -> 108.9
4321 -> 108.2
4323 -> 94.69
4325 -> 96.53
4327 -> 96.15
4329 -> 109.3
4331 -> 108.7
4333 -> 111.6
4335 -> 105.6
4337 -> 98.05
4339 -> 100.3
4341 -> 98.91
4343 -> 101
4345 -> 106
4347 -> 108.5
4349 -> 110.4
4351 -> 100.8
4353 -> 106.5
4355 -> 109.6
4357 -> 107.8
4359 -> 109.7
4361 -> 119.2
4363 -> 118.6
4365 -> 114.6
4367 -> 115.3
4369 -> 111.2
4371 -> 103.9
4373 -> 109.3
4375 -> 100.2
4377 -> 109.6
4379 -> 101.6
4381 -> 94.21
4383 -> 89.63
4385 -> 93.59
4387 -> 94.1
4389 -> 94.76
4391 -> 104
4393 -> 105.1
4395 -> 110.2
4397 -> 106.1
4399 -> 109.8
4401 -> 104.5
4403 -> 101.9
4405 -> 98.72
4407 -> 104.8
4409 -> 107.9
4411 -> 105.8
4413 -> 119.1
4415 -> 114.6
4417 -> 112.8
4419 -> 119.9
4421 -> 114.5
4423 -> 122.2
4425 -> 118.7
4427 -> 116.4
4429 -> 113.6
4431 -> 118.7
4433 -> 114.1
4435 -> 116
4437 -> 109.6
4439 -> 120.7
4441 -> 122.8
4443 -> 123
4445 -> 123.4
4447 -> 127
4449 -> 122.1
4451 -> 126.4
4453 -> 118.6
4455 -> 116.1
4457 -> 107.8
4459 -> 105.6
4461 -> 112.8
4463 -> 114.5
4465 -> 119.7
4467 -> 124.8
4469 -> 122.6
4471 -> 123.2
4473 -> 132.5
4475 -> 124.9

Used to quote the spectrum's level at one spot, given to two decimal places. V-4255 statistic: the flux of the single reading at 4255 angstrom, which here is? 88.94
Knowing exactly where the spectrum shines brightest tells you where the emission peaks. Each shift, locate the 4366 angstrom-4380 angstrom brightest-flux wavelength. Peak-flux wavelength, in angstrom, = 4367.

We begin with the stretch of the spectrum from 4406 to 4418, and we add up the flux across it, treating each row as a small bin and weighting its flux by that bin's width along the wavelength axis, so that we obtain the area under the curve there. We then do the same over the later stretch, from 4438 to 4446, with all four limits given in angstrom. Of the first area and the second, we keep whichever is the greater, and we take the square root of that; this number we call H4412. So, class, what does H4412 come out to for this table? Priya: 36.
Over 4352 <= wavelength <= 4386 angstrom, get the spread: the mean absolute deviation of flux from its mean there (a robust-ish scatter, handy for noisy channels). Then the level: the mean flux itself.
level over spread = 16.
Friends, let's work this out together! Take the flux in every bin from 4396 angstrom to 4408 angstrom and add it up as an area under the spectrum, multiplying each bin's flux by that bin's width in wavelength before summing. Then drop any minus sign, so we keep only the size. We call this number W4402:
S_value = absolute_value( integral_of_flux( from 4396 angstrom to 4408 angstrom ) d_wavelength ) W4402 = 1252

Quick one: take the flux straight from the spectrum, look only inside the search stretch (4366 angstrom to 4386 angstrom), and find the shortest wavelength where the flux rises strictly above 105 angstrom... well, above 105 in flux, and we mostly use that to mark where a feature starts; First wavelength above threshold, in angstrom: 4367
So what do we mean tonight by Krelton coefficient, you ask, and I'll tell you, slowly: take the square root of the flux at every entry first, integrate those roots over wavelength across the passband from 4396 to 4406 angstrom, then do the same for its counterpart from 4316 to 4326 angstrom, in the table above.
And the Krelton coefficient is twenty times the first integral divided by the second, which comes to 20.1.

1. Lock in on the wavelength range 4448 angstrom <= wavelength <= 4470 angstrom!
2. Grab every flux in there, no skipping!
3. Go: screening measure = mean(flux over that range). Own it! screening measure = 117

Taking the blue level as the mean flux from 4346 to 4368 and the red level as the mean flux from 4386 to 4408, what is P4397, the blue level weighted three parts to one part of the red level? 109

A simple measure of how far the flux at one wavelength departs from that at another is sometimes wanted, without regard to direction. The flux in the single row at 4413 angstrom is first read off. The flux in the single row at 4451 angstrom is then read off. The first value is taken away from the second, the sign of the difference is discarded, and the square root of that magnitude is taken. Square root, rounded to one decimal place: 2.7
